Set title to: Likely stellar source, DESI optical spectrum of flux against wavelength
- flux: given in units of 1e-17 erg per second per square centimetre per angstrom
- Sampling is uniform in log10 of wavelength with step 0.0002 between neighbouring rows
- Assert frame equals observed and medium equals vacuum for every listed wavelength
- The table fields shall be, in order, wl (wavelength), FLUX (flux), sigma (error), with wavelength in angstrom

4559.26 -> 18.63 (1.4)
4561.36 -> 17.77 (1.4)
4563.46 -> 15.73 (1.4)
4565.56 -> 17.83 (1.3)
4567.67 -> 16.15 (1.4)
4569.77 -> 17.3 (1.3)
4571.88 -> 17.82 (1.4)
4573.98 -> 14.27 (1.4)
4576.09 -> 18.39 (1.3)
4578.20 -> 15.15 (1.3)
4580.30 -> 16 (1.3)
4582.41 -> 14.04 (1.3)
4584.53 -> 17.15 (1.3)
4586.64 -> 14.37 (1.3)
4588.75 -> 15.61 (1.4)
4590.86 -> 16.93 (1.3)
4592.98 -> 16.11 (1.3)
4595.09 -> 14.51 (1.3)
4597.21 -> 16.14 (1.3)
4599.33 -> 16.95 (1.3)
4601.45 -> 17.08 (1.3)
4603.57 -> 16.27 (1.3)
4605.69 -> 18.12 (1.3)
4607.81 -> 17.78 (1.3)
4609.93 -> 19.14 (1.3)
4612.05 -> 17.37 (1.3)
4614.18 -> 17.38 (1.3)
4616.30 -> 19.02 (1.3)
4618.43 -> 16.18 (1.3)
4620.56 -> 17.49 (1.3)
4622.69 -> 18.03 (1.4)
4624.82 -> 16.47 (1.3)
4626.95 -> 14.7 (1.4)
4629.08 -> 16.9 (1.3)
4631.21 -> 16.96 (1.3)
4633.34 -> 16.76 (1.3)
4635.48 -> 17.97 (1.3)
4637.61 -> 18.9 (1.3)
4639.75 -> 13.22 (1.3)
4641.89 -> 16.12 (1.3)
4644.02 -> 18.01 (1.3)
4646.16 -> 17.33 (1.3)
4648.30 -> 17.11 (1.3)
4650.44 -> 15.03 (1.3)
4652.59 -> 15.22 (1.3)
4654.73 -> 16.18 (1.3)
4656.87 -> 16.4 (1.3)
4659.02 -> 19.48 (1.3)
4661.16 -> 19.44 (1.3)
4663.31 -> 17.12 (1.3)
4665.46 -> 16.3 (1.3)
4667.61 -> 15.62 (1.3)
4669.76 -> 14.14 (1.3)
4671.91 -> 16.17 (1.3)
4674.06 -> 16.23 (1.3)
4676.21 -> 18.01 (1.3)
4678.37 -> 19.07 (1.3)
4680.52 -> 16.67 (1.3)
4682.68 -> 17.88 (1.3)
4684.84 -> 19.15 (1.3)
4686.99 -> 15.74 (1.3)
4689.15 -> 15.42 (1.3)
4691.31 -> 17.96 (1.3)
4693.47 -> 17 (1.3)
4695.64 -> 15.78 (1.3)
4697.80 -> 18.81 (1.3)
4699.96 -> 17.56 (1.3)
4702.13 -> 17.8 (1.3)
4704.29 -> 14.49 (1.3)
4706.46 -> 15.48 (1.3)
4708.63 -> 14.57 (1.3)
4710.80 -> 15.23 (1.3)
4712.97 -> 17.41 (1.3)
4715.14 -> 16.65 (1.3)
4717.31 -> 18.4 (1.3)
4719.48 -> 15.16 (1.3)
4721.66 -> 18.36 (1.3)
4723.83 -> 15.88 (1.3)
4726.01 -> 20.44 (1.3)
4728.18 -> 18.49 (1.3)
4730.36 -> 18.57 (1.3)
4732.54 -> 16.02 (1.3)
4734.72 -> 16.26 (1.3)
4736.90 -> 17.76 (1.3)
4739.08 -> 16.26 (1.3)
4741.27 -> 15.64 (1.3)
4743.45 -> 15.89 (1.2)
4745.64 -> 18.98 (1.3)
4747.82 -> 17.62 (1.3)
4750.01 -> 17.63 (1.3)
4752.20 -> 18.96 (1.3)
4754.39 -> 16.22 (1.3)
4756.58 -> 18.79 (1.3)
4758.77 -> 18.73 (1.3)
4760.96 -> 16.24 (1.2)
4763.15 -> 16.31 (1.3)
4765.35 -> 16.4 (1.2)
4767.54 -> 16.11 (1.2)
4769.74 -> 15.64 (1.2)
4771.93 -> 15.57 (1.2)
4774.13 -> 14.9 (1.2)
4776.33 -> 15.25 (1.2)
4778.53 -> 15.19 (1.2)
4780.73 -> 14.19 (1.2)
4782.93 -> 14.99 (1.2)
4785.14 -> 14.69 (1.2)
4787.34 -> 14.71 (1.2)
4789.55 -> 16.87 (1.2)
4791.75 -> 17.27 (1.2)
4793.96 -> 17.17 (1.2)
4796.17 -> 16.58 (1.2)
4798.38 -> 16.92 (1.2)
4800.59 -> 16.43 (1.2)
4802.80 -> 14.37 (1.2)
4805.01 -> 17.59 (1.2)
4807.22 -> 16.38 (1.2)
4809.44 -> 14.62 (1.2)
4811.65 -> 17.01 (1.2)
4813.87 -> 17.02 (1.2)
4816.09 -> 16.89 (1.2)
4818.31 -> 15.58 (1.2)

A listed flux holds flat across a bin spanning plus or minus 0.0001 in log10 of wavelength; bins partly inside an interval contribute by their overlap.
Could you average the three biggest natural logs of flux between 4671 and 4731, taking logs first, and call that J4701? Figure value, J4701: 2.97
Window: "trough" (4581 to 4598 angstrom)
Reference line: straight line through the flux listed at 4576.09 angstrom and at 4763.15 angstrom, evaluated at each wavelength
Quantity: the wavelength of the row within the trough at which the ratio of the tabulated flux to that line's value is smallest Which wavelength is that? 4582.41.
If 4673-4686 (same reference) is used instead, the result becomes 4674.06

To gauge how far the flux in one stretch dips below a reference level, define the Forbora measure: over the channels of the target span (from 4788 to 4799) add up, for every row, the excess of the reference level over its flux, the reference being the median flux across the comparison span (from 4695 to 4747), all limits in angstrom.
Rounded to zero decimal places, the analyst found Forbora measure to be -3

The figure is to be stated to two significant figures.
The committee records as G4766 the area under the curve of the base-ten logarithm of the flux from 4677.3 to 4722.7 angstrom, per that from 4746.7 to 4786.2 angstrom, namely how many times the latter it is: 1.2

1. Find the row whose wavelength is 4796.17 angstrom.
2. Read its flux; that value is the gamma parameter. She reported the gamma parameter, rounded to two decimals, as 16.58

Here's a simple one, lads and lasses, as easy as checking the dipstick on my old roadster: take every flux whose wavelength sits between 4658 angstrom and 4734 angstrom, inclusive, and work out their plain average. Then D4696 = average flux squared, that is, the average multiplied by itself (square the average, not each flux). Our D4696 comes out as 290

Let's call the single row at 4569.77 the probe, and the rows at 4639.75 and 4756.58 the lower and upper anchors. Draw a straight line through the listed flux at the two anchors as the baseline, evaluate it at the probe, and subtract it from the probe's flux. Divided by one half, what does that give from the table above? 15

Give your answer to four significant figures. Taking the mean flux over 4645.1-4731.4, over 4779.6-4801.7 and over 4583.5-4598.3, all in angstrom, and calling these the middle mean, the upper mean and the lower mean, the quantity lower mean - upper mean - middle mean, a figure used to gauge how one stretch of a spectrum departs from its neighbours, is -17.09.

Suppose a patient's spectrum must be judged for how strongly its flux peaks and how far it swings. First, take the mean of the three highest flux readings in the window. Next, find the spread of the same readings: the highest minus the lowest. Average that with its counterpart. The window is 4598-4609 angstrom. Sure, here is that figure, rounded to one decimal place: 9.8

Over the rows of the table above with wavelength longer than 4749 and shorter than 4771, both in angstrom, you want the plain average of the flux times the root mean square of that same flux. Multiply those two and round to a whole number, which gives 293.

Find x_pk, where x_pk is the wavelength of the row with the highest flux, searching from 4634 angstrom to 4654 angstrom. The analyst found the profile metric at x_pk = 4637.61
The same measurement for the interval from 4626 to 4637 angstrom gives 4635.48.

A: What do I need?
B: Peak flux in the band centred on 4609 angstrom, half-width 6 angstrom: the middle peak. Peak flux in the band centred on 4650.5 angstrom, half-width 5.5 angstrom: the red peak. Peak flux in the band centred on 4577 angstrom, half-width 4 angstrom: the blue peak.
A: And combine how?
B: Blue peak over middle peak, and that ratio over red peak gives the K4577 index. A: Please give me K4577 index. 0.0554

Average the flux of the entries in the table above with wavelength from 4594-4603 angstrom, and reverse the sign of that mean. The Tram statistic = -16.2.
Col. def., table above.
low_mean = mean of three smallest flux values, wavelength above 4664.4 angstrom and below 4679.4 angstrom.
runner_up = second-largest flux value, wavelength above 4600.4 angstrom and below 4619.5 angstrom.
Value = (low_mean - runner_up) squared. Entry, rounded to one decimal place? 13.8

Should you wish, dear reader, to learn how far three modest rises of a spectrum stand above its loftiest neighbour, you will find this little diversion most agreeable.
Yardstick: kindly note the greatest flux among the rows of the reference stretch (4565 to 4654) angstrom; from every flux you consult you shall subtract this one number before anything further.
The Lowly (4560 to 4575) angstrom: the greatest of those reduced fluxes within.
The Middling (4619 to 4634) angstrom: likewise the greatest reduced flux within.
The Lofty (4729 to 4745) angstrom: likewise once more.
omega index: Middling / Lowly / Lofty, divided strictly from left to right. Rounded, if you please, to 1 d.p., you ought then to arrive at -1.5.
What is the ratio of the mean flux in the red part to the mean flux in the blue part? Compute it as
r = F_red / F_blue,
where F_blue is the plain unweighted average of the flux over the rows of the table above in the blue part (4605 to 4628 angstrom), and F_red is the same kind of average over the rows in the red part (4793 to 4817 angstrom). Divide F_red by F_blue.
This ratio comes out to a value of 0.94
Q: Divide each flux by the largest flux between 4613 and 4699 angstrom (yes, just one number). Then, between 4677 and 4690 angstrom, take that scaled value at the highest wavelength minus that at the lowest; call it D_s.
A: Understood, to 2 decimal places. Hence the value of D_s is -0.19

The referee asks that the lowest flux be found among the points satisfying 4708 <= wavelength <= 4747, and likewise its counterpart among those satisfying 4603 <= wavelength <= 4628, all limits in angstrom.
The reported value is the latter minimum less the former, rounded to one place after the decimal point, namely 0.1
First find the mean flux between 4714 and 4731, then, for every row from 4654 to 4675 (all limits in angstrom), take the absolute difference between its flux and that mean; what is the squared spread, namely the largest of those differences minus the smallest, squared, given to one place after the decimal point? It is 8.9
